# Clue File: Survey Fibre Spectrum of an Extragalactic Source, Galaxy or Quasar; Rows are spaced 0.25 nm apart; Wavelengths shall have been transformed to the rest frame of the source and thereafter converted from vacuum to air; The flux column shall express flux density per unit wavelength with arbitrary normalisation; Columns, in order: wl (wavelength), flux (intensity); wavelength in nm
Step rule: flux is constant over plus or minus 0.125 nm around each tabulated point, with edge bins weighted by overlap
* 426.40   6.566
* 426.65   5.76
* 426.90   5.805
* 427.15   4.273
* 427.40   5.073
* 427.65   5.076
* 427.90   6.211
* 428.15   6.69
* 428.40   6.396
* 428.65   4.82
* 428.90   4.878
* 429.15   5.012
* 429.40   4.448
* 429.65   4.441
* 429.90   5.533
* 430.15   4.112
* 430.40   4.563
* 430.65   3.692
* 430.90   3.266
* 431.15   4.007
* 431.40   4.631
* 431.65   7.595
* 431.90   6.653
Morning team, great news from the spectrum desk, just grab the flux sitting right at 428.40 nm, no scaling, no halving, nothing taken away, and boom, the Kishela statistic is 6.396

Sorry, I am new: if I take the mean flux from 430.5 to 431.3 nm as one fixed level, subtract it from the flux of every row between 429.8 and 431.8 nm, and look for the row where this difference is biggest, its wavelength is 431.65 nm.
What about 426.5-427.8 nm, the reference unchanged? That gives 426.90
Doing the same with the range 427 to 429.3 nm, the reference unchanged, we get 428.15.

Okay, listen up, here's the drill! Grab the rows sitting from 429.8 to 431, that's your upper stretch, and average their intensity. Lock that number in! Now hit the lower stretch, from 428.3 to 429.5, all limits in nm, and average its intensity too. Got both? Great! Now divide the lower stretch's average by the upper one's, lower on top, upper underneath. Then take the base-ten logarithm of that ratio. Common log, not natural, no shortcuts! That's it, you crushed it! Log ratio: 0.08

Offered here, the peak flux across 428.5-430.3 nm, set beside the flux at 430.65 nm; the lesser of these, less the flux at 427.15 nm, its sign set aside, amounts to 0.58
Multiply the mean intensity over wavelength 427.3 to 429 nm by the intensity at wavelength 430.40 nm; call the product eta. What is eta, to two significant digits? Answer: 26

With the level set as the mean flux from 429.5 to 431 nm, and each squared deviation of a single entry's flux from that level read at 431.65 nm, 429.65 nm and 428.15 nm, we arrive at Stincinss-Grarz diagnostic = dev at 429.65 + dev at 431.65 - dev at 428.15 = 5.2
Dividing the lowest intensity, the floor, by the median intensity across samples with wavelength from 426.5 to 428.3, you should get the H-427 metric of 0.74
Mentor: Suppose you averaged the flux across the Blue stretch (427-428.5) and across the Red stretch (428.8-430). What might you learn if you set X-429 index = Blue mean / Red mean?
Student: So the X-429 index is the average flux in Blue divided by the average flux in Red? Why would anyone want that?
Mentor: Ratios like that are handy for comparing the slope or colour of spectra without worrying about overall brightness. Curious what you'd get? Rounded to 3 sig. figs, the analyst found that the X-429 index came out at 1.16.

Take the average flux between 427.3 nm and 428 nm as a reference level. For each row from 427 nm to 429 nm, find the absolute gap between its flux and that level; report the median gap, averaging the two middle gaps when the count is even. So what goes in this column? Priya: 0.70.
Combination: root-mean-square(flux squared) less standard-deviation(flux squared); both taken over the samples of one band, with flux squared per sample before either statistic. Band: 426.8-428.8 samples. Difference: 24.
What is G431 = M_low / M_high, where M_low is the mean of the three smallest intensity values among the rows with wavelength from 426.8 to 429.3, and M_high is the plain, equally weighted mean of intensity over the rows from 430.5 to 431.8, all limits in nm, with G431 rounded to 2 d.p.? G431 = 1.00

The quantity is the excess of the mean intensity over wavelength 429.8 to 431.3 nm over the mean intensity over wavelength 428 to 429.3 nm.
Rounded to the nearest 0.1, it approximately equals -1.4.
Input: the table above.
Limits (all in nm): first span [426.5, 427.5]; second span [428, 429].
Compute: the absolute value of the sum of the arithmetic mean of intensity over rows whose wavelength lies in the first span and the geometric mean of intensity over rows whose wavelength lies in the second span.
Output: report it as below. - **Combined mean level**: 10.9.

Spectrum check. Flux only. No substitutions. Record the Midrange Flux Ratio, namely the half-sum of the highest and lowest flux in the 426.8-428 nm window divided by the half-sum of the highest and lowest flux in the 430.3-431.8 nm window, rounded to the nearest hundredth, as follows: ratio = 0.97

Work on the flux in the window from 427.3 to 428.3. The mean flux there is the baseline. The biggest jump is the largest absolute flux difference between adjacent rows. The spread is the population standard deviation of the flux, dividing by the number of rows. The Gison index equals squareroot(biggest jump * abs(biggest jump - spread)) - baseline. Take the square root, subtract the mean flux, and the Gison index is -5.1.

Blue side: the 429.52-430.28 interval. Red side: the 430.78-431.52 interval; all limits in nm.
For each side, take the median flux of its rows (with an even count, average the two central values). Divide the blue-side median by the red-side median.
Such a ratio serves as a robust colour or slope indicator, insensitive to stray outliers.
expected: 1.1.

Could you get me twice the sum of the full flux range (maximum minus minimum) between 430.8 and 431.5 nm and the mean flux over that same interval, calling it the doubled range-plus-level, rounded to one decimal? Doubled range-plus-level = 10.7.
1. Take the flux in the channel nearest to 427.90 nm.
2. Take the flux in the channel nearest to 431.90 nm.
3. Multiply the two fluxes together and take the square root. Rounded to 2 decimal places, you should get 6.43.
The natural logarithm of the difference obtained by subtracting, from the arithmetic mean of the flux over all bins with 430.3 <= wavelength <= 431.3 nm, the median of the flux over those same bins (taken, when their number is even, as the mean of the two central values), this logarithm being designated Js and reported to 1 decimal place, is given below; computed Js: -3.4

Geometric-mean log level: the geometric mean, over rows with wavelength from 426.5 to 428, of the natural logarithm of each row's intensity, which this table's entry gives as 1.67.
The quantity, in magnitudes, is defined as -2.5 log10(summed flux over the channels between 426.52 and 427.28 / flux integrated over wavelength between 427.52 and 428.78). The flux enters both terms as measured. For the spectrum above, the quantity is -0.8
